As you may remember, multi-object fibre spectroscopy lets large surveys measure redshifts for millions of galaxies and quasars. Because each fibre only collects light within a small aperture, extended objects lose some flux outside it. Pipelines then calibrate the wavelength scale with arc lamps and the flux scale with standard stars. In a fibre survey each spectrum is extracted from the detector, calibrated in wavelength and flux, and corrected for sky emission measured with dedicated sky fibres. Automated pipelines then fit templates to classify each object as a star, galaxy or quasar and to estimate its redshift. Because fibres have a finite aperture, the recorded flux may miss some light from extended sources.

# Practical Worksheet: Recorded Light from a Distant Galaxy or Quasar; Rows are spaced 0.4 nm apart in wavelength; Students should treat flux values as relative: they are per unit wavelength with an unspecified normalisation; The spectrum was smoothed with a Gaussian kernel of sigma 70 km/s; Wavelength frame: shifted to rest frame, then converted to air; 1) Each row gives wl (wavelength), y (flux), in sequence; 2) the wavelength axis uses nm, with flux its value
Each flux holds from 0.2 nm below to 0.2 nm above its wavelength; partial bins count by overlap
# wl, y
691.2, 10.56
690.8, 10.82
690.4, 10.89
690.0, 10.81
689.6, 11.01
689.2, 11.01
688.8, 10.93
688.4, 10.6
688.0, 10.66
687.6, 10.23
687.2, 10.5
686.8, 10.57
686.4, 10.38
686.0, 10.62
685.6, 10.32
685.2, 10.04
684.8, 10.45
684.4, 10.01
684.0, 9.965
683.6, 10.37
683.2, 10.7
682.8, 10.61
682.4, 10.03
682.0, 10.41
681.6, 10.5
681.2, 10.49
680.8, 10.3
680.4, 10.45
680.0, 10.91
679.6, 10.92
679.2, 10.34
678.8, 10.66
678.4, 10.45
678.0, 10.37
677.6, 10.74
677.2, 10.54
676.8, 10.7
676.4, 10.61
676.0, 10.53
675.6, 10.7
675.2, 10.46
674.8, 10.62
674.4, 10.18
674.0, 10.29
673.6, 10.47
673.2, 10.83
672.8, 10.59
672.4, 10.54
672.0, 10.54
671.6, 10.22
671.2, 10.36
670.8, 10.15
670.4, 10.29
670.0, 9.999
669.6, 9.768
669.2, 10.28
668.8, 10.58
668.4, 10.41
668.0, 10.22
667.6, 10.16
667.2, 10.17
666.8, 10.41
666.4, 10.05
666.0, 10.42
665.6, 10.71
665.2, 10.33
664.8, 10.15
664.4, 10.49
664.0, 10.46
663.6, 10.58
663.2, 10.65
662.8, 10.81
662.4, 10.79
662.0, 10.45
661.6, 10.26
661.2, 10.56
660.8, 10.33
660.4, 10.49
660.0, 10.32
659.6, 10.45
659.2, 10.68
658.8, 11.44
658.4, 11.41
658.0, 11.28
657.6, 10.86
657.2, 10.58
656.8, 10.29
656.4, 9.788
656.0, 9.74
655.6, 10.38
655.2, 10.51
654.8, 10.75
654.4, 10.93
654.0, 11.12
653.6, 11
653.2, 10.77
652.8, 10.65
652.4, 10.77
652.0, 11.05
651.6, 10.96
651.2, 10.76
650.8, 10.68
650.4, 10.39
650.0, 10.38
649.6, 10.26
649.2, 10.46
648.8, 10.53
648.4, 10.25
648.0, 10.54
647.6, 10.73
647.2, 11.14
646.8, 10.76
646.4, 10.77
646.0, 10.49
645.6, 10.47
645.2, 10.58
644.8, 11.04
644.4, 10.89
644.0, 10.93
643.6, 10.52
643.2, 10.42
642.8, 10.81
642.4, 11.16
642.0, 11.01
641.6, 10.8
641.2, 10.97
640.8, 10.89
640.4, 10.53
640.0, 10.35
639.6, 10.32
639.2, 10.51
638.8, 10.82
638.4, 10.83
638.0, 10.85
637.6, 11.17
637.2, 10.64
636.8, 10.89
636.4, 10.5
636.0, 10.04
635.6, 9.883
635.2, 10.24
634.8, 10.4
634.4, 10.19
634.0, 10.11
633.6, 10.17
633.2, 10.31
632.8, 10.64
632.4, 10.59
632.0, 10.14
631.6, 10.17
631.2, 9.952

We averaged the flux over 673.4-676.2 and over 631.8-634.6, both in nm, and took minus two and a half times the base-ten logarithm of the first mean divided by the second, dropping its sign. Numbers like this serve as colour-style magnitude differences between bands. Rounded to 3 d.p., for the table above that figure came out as 0.016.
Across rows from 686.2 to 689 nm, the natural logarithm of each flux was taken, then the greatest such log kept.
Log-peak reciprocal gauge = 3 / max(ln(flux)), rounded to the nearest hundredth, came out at 1.25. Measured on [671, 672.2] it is 1.27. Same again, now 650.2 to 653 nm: 1.25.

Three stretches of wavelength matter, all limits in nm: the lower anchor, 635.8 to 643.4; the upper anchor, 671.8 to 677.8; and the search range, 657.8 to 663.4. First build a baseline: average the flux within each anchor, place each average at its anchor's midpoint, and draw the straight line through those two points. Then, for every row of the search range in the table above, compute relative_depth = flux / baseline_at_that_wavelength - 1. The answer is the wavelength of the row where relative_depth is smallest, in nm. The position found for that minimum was 661.6 nm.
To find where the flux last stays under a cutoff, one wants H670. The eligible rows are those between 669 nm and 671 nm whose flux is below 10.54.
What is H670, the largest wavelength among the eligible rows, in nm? 670.8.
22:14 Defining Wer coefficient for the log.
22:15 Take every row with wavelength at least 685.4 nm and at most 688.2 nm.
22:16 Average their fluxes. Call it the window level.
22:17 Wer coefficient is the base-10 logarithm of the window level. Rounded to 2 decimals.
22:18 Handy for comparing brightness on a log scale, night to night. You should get 1.02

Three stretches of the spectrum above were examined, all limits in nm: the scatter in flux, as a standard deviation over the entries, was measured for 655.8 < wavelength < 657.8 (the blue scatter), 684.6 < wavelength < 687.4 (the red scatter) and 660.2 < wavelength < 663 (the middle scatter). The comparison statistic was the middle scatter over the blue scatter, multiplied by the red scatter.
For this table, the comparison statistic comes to 0.08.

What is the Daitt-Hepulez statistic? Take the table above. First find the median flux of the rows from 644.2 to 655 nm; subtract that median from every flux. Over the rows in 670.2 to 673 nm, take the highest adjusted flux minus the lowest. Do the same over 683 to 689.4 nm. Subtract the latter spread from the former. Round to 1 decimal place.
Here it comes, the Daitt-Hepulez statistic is -0.6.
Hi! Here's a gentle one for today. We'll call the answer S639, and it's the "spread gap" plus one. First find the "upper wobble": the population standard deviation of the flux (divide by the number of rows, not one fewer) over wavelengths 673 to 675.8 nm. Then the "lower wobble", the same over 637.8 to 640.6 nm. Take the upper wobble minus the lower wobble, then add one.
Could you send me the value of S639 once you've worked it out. 1.00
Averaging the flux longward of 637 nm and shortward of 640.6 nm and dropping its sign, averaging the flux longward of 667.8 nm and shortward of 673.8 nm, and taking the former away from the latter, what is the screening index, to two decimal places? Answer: -0.32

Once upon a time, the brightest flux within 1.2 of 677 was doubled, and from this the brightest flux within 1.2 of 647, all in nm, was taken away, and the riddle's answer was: 10.3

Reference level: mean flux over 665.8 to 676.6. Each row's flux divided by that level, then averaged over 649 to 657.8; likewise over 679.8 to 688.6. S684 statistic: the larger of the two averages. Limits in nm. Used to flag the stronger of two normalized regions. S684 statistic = 1.02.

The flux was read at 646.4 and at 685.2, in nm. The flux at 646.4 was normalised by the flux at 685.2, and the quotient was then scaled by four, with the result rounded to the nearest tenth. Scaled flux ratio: 4.3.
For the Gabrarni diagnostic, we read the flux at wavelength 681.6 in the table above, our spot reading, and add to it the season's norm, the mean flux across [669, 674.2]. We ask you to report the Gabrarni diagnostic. 20.8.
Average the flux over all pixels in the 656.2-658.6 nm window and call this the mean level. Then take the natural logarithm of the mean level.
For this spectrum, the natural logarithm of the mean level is 2.37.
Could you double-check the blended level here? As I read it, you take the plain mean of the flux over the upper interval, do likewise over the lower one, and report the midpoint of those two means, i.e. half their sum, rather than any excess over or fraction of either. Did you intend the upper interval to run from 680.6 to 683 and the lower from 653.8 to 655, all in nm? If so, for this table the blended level 10.7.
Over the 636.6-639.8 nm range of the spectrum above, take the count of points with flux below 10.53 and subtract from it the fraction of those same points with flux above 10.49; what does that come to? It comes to 1.1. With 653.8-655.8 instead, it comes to 1.2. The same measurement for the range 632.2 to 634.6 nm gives 3.7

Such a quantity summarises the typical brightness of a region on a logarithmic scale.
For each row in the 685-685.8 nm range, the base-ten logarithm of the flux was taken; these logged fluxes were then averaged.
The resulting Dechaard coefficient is 1.01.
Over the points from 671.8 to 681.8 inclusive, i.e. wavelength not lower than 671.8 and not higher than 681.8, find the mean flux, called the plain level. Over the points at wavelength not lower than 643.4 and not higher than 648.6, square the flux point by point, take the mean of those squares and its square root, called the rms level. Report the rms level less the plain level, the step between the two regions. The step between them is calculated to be 0.15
